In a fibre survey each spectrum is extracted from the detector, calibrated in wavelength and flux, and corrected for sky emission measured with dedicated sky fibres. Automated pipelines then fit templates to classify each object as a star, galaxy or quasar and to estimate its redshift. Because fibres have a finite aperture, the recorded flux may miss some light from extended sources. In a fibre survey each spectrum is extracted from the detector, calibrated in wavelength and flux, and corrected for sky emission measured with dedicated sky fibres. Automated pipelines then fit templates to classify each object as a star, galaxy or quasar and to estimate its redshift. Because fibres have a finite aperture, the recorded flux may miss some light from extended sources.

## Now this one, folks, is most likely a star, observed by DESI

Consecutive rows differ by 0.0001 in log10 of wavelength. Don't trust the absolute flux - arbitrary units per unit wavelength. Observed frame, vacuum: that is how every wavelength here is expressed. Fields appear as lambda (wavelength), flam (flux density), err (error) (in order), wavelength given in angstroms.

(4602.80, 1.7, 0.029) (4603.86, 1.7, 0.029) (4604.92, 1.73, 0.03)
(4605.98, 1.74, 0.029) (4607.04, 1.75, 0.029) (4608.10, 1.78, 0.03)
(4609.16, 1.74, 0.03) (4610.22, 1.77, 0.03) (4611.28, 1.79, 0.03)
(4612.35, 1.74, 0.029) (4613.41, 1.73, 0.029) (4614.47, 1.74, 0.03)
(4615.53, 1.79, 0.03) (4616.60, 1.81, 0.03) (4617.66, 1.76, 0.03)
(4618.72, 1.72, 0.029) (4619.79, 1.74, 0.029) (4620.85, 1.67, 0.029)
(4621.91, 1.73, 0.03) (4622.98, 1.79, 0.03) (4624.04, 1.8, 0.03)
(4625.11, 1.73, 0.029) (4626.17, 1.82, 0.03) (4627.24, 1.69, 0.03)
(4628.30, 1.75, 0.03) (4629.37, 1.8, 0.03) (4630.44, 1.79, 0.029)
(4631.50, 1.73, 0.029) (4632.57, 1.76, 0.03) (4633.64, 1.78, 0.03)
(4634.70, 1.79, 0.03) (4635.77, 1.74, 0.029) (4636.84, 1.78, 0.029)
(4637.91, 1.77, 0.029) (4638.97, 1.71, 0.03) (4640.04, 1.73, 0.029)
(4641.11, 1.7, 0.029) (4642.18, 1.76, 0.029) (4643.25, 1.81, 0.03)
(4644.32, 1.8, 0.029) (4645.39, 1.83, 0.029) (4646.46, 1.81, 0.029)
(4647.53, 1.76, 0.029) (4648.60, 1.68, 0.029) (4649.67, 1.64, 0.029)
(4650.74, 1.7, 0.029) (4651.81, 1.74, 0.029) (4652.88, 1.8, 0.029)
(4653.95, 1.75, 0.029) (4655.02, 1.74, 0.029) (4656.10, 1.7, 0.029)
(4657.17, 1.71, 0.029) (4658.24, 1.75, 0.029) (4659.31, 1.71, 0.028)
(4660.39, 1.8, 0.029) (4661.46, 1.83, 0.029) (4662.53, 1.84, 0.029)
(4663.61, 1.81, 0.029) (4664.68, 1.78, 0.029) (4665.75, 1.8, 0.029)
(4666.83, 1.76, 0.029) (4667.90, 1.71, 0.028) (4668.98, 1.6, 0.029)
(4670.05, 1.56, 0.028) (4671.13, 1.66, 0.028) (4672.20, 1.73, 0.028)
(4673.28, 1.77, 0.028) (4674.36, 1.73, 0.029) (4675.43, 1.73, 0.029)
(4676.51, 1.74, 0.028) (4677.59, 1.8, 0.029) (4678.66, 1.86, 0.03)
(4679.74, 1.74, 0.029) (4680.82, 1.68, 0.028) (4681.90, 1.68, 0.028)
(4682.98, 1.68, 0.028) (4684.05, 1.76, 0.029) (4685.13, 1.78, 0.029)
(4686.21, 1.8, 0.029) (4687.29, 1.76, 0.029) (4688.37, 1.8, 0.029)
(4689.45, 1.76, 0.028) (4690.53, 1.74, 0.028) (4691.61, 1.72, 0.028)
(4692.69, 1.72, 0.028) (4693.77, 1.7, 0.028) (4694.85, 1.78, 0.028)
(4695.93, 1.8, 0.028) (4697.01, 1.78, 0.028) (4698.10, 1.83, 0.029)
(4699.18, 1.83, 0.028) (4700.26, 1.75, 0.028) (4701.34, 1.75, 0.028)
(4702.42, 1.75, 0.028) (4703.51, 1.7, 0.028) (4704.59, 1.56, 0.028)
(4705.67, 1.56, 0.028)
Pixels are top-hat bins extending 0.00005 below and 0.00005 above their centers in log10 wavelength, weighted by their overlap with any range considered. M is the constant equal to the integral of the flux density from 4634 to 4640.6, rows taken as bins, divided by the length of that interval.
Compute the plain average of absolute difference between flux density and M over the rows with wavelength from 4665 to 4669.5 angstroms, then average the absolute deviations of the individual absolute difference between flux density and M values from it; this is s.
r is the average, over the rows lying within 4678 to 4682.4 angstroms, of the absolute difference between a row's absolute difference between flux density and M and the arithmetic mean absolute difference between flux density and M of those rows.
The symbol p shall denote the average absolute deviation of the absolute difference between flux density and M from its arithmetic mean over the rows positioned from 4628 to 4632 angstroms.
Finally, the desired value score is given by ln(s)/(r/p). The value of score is -1.5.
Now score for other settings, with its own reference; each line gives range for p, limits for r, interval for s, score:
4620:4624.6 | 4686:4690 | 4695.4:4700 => -3.7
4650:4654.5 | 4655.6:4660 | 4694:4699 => -5.0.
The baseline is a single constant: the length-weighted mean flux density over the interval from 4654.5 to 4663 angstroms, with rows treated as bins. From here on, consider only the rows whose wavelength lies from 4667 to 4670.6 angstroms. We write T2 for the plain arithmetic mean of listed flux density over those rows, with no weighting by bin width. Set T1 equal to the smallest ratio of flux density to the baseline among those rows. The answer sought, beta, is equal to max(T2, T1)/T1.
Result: 1.831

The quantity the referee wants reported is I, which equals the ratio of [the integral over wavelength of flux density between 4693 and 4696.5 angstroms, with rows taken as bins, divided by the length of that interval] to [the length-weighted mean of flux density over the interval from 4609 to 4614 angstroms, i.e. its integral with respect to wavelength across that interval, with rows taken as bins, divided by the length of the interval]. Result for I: 1.00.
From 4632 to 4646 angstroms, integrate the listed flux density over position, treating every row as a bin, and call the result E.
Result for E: 25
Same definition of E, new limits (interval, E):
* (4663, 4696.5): 58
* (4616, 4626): 18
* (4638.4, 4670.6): 56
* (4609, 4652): 75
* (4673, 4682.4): 16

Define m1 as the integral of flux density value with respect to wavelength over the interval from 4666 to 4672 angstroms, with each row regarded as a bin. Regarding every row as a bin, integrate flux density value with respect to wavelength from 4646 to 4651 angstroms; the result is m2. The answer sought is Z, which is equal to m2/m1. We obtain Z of 0.86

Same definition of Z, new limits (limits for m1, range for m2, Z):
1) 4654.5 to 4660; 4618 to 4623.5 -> 1.01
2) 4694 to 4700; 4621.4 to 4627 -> 0.92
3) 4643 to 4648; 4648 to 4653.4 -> 1.03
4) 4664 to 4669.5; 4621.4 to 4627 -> 1.04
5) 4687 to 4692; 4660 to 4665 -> 1.03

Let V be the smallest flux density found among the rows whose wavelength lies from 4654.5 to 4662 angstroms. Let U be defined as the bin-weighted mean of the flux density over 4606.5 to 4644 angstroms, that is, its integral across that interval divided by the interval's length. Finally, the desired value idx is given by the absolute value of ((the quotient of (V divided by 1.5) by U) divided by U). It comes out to 0.367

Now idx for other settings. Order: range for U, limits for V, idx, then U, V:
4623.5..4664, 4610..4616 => 0.373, 1.76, 1.73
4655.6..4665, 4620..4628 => 0.355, 1.77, 1.67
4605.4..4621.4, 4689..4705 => 0.339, 1.75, 1.56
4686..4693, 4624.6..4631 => 0.365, 1.76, 1.69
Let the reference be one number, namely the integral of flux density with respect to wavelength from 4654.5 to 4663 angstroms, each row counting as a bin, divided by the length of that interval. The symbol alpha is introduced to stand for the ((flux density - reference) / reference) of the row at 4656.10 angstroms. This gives -0.034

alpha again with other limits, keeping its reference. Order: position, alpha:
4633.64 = 0.012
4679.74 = -0.011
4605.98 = -0.011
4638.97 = -0.028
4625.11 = -0.017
